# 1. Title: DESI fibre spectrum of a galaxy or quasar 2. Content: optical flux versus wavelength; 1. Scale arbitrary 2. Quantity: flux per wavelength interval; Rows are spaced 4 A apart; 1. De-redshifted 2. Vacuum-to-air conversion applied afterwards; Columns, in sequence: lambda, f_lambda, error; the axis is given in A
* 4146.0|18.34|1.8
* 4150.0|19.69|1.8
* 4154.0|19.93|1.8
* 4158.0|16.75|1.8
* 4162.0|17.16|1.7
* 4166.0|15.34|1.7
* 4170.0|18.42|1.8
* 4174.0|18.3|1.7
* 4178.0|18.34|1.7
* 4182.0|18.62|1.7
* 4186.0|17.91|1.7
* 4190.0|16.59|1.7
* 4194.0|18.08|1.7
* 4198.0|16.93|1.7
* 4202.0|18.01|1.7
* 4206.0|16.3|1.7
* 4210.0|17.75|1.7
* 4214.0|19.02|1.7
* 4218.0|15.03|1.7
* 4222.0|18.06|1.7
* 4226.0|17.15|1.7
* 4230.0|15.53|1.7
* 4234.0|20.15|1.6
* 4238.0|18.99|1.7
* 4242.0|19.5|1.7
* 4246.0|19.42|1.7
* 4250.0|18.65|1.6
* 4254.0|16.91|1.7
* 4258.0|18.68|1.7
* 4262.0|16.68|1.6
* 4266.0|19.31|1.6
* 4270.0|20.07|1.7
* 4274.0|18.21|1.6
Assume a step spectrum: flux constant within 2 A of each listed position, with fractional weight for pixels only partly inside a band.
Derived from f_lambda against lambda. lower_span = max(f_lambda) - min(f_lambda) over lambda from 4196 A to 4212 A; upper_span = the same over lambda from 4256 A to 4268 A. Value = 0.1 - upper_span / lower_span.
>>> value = -1.44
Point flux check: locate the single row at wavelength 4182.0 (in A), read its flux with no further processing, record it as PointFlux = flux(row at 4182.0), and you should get 18.62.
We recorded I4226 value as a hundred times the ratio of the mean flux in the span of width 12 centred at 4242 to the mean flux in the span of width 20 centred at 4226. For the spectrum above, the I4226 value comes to 112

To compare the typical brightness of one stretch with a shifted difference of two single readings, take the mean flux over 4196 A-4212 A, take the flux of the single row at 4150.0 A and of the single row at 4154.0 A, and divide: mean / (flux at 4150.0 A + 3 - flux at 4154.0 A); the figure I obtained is 6.2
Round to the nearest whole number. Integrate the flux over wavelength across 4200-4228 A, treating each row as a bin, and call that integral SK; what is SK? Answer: 485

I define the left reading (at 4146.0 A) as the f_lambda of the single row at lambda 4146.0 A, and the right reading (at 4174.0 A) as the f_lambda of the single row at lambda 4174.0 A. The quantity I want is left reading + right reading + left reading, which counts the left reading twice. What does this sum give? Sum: 55.0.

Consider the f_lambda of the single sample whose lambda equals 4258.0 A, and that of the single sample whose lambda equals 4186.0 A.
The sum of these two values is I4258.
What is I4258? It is 36.6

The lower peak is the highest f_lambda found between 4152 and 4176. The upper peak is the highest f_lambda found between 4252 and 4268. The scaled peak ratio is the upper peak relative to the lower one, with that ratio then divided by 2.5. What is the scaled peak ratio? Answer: 0.388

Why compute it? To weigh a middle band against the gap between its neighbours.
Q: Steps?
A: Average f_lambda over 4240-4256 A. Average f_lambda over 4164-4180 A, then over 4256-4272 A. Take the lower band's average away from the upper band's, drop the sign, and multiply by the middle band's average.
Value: 20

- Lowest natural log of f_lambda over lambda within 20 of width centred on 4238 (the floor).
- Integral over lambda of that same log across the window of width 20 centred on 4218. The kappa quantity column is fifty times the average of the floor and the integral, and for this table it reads 1495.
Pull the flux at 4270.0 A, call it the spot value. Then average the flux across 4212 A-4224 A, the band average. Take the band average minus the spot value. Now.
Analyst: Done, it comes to -2.7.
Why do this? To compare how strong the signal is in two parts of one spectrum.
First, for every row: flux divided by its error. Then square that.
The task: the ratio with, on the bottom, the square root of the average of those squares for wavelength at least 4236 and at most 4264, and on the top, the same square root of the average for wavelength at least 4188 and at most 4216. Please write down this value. 0.94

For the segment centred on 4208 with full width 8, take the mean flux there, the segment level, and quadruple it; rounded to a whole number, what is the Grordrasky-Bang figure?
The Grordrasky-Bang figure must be 68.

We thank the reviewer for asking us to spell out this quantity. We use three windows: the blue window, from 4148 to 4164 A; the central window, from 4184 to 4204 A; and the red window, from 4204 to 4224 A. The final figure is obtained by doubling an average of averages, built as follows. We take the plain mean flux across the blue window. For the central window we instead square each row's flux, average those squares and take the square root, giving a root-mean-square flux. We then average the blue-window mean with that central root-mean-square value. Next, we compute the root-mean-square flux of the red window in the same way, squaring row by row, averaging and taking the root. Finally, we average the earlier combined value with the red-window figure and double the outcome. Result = 35.2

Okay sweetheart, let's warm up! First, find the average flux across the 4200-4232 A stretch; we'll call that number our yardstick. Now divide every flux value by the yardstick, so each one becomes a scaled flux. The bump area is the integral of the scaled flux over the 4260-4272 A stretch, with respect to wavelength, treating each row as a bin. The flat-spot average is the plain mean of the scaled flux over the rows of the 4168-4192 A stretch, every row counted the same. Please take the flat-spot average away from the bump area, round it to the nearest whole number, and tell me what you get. 12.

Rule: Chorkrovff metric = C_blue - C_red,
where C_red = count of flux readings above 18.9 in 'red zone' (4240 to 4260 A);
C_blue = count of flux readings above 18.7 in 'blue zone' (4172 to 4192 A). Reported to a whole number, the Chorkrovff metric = -2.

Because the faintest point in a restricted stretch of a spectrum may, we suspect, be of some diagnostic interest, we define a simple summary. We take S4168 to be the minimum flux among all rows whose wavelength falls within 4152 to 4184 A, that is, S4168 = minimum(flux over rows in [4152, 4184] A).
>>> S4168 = 15.34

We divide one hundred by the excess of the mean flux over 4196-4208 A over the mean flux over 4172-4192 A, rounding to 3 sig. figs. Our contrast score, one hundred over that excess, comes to -115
